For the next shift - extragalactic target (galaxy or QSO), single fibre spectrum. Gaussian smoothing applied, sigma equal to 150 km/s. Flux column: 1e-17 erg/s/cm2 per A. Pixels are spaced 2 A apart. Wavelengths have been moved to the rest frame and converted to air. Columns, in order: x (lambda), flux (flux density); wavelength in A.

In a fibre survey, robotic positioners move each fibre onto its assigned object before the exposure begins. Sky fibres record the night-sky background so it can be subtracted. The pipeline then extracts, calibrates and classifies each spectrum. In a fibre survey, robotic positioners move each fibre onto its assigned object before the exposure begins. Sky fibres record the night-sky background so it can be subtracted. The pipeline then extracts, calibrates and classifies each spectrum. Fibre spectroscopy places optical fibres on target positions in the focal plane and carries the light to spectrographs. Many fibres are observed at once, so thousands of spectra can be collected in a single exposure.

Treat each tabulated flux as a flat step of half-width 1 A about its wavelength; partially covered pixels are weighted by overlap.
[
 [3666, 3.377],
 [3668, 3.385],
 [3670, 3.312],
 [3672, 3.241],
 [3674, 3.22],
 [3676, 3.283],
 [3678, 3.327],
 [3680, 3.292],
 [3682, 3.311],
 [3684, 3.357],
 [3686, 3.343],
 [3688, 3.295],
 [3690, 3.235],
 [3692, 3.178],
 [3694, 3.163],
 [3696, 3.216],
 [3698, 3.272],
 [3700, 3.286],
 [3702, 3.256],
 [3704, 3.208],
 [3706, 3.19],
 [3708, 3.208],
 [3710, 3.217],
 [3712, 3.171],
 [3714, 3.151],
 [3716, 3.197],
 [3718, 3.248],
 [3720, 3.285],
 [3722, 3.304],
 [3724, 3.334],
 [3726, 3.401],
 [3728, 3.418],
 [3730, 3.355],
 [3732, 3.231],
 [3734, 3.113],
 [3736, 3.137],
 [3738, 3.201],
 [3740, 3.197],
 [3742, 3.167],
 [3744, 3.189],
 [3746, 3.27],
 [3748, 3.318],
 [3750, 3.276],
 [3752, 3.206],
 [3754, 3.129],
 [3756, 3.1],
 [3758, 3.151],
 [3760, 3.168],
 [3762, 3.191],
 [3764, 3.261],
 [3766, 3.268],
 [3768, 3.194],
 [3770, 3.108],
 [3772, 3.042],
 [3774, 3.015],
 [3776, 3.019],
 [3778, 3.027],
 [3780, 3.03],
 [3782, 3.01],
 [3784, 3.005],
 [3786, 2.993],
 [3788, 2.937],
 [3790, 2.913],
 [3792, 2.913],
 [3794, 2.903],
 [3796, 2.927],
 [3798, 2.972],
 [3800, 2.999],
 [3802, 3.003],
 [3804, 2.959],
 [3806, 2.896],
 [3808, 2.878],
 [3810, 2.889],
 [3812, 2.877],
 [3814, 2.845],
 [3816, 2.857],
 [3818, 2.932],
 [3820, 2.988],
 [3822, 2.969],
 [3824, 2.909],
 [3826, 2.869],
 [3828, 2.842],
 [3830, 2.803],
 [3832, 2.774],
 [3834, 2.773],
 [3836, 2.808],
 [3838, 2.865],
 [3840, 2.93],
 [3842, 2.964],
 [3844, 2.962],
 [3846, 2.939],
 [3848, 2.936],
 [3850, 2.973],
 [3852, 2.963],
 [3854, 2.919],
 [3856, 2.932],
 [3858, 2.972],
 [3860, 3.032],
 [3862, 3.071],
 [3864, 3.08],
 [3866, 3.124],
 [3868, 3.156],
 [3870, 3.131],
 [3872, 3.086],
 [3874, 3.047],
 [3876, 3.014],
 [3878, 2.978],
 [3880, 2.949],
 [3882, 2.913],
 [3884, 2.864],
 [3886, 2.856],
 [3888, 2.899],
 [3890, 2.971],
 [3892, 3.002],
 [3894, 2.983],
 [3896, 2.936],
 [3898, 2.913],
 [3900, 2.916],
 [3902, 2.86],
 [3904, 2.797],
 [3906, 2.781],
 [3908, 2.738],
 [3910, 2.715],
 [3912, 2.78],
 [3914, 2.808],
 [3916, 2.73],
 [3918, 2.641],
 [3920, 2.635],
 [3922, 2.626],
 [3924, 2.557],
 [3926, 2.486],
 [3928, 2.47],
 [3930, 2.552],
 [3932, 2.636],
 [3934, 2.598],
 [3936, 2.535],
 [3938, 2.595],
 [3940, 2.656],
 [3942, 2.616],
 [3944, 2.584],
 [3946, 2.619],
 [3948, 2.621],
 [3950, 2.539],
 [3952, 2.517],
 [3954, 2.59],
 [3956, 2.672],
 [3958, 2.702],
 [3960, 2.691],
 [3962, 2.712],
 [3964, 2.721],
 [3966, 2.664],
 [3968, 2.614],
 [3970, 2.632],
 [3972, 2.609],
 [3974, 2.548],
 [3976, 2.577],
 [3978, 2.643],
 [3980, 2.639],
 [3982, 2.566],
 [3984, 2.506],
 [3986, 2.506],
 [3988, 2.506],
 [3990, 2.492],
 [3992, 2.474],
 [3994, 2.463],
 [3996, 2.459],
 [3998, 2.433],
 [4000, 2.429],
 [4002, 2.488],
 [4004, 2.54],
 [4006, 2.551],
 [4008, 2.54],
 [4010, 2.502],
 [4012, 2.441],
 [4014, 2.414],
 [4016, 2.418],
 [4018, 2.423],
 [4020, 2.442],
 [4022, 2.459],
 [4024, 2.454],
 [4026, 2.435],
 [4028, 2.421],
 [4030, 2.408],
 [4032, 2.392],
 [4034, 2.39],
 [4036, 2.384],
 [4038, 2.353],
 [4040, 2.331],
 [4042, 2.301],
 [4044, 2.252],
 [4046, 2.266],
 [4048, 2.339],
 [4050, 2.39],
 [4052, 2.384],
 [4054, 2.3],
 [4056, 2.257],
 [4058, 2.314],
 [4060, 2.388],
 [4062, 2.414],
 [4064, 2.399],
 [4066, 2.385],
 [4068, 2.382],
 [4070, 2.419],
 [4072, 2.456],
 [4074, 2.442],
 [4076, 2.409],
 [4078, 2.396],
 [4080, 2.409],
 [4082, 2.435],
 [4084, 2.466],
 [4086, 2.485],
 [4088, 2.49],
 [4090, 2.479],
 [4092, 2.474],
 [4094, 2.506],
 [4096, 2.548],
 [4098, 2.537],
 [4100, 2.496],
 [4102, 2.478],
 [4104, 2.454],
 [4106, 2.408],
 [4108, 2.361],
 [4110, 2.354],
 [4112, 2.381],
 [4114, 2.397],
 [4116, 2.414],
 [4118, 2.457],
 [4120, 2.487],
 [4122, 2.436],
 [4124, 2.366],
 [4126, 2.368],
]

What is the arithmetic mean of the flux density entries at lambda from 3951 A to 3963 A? 2.6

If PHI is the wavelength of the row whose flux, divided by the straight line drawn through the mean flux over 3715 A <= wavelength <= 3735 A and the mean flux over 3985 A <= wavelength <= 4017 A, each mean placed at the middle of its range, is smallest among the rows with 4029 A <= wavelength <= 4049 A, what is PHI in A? 4044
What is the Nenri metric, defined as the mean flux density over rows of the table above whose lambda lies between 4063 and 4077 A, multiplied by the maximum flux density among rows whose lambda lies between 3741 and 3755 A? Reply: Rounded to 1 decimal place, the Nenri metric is 8.0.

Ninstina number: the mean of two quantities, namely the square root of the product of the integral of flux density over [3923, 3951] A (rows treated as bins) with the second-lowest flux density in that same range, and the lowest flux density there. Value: 7.9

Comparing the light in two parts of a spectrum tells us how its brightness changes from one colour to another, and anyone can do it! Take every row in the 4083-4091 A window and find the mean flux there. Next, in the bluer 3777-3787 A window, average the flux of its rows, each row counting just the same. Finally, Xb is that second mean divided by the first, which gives 1.21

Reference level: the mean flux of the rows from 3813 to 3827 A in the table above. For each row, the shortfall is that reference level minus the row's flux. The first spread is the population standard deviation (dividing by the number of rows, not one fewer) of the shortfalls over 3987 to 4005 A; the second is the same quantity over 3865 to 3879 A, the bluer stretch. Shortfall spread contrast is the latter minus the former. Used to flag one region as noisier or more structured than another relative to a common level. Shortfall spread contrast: 0.028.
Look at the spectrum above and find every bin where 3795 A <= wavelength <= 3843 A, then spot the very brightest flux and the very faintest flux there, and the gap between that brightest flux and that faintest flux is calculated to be 0.23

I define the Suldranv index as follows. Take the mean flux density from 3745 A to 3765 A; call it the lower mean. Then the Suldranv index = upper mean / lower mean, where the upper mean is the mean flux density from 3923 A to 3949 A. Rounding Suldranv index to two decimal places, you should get 0.80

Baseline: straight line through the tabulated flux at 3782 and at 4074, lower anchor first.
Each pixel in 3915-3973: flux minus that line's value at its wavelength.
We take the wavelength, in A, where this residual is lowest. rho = 3928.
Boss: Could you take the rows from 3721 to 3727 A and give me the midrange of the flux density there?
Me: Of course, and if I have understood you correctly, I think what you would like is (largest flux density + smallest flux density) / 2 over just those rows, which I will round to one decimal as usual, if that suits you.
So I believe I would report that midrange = 3.4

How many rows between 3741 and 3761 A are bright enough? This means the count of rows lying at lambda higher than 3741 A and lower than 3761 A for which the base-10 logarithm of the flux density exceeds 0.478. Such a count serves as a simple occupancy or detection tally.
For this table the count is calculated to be 10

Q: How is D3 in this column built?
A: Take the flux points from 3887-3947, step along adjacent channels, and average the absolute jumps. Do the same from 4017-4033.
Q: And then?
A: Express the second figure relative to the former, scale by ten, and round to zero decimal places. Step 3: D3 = 3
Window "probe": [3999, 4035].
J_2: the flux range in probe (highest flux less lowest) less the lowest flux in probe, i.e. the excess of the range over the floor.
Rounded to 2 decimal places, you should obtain -2.23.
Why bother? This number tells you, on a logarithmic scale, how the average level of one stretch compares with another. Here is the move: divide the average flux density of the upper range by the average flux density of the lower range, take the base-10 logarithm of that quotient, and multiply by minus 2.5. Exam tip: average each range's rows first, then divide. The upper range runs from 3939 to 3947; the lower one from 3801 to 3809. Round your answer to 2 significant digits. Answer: 0.12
